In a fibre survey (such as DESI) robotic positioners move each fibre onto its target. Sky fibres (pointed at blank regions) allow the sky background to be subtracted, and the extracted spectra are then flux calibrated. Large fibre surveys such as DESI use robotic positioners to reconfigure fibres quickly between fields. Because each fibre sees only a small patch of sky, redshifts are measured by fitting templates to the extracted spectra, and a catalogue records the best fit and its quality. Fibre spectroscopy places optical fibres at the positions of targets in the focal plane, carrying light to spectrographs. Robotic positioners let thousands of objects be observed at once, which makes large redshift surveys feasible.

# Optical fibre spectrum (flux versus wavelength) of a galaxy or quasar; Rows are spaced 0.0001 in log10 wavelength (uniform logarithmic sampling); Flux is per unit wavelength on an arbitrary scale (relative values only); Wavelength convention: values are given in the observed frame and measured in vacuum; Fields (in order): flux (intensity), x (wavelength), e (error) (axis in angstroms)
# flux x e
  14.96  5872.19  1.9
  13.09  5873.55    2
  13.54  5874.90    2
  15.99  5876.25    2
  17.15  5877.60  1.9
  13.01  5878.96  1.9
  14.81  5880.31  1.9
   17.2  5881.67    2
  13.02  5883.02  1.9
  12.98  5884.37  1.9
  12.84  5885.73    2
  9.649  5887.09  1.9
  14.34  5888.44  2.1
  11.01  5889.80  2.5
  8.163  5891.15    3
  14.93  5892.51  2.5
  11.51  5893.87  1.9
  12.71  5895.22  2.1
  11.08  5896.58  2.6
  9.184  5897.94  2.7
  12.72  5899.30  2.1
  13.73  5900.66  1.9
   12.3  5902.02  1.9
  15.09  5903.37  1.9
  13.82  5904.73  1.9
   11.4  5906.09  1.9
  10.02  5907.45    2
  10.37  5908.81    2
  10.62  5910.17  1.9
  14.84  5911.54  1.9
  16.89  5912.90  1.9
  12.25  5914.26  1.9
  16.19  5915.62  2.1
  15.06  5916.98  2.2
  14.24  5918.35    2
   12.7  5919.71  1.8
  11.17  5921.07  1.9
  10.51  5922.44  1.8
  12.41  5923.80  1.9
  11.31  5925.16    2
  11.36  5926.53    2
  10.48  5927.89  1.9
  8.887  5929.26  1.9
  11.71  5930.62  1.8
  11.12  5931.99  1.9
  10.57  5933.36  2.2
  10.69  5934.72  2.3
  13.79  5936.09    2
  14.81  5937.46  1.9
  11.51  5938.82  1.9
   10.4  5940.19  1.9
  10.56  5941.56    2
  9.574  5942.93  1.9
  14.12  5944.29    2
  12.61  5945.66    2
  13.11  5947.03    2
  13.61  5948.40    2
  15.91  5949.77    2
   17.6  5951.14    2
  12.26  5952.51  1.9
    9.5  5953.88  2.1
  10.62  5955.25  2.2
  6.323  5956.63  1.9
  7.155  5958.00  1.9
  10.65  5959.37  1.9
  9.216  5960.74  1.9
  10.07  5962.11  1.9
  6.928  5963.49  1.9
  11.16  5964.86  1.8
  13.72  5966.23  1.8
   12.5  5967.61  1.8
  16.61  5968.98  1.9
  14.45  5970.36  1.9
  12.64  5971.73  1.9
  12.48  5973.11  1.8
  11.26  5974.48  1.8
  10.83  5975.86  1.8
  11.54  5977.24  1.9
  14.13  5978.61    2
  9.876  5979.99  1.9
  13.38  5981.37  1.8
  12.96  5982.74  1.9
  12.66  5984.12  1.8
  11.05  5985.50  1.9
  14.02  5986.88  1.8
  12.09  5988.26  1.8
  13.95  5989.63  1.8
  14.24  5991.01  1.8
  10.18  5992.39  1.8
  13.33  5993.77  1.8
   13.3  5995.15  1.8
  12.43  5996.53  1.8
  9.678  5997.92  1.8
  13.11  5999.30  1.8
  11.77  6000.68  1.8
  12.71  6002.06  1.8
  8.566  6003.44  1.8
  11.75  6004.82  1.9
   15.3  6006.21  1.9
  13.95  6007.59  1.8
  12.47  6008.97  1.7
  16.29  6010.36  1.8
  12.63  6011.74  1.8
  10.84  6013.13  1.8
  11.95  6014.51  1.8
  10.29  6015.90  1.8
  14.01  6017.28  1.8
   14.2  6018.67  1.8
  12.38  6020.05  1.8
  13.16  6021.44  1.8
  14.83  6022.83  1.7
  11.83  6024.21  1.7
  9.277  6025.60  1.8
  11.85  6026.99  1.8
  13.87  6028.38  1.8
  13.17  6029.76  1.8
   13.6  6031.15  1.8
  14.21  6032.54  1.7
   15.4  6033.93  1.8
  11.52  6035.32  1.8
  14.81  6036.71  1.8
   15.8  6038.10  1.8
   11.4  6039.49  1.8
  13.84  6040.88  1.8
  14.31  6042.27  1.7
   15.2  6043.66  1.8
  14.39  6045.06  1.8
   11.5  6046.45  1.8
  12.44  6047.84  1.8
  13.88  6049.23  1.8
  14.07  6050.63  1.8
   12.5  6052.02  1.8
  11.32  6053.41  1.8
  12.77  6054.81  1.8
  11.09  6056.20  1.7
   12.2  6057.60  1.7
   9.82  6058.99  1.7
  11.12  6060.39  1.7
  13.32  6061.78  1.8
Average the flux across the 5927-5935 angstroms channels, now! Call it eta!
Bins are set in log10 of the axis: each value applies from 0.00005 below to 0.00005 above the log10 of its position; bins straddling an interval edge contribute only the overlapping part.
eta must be 10.6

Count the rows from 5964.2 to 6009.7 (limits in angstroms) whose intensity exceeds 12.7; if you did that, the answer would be 15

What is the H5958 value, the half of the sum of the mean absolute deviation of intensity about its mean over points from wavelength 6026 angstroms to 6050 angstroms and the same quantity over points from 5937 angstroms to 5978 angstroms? 1.62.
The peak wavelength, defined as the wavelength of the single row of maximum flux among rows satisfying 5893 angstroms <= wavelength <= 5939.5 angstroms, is 5912.90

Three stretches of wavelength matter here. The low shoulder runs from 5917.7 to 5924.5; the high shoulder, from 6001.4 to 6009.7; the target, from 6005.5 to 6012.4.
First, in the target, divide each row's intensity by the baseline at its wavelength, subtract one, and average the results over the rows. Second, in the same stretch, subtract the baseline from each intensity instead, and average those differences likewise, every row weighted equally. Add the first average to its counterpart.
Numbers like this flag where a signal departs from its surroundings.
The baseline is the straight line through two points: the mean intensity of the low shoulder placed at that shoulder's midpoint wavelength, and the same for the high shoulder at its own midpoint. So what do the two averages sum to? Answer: 1.8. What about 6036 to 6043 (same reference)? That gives 1.6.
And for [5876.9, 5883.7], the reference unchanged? 3.2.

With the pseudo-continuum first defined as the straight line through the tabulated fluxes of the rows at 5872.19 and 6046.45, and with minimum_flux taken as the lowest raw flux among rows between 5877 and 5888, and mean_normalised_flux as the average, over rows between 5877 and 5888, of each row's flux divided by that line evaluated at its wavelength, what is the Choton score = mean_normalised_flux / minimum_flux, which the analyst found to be 0.097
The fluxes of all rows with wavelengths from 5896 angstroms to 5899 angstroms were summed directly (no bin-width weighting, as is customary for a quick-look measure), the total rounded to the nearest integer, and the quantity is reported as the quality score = 20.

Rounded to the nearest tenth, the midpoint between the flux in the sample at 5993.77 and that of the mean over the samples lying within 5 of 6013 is 13.0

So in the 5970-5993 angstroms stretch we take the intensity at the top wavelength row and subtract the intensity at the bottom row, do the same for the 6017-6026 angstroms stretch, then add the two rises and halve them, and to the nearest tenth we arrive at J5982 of -4.5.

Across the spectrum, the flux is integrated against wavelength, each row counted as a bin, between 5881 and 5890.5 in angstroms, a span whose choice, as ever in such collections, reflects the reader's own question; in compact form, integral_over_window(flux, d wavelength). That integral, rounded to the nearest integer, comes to 123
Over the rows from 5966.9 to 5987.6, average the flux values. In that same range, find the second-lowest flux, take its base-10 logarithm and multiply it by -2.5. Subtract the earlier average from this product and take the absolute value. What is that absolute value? 15.3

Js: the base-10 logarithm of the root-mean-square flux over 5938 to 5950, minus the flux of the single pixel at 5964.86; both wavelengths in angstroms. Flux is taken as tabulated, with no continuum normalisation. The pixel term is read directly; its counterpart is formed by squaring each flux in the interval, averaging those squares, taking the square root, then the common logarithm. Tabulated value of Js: -10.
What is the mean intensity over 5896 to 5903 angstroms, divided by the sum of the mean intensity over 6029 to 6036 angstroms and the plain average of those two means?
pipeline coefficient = 0.45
